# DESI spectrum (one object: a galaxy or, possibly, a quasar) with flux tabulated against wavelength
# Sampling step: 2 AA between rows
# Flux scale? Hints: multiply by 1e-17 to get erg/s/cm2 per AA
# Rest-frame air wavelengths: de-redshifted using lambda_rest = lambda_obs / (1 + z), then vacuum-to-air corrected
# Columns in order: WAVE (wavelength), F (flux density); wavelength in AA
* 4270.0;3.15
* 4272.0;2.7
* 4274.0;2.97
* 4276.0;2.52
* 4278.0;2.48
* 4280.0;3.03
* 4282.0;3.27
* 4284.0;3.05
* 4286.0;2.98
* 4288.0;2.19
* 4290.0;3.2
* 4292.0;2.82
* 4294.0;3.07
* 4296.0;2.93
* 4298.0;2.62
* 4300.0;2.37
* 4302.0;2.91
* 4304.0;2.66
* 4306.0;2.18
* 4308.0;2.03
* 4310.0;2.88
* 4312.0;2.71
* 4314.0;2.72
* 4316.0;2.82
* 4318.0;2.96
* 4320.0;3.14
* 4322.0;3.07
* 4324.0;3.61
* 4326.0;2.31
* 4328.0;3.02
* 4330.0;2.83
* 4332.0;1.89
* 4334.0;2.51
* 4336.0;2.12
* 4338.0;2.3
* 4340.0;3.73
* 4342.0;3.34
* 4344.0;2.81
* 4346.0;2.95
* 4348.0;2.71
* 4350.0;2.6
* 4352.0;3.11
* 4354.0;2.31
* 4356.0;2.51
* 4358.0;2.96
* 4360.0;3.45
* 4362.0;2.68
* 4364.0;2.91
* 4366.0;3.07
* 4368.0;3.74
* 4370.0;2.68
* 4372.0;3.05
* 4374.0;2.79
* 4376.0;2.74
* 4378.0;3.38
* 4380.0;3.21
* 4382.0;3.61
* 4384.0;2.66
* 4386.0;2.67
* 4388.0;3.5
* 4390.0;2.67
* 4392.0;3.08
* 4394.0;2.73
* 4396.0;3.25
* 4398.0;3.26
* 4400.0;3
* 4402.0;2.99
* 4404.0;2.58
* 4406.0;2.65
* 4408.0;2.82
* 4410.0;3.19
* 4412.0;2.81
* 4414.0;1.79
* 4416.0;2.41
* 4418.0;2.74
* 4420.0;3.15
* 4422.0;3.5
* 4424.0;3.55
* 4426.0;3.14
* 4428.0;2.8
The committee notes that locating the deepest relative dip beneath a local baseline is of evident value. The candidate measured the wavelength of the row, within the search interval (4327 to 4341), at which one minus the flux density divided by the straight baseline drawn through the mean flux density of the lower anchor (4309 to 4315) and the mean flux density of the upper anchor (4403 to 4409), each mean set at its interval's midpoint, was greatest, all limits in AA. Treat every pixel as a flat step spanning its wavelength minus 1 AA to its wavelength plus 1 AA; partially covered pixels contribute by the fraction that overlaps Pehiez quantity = 4332.0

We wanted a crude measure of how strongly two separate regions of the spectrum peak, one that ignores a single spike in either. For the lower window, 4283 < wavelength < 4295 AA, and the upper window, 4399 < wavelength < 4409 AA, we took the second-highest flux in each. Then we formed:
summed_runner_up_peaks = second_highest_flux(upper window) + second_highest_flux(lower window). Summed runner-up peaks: 6.06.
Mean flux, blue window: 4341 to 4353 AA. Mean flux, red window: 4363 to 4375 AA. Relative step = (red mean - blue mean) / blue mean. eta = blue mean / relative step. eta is 71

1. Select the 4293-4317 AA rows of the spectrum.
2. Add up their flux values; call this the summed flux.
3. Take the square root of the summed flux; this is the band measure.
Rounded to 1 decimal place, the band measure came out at 5.6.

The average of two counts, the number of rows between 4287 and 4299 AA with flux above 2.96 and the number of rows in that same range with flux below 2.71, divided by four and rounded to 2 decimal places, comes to 0.50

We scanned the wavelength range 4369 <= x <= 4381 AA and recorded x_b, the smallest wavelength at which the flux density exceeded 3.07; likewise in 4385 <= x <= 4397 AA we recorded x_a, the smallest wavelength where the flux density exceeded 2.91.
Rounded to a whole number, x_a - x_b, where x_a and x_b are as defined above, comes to 10 AA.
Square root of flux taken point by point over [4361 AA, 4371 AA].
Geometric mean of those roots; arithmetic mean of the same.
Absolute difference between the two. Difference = 0.0033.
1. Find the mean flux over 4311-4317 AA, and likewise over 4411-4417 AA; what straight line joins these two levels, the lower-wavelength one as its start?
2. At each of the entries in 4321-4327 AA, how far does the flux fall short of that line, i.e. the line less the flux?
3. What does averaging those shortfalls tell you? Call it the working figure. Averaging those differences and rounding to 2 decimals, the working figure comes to -0.29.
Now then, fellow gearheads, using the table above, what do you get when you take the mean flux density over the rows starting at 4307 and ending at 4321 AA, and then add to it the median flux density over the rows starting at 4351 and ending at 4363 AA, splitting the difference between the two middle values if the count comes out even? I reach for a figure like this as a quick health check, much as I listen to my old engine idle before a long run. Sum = 5.6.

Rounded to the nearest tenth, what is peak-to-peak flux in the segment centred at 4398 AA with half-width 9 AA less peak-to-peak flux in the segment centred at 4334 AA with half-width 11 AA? -1.2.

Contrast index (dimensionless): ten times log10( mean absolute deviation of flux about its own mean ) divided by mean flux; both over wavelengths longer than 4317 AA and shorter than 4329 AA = -2.0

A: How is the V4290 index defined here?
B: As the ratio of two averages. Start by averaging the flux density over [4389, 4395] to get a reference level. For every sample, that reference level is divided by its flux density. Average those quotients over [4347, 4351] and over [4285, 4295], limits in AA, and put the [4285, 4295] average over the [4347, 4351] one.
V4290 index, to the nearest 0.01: 0.95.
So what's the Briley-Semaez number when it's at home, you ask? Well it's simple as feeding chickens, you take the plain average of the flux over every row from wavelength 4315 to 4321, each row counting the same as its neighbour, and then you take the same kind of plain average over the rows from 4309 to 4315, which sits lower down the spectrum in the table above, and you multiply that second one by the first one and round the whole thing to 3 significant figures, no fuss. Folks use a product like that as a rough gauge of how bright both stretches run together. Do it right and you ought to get 8.24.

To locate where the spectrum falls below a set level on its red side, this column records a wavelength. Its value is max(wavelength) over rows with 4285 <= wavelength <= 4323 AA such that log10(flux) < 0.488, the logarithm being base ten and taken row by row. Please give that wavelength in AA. 4322.0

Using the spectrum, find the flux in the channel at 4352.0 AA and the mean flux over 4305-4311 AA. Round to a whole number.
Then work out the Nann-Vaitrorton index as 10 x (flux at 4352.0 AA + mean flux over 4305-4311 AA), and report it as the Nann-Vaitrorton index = 55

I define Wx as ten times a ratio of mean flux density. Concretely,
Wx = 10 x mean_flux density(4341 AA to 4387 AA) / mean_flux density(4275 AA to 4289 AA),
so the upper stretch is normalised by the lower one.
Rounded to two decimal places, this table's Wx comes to 10.59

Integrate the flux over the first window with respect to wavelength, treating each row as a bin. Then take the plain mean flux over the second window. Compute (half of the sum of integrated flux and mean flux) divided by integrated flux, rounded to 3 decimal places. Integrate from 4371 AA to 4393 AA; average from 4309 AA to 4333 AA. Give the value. 0.521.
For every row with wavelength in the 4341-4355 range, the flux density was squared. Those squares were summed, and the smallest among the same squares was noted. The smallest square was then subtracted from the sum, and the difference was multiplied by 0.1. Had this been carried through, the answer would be 5.15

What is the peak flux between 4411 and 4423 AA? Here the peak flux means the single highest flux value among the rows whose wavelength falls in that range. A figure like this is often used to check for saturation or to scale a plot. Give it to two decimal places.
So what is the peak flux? 3.50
